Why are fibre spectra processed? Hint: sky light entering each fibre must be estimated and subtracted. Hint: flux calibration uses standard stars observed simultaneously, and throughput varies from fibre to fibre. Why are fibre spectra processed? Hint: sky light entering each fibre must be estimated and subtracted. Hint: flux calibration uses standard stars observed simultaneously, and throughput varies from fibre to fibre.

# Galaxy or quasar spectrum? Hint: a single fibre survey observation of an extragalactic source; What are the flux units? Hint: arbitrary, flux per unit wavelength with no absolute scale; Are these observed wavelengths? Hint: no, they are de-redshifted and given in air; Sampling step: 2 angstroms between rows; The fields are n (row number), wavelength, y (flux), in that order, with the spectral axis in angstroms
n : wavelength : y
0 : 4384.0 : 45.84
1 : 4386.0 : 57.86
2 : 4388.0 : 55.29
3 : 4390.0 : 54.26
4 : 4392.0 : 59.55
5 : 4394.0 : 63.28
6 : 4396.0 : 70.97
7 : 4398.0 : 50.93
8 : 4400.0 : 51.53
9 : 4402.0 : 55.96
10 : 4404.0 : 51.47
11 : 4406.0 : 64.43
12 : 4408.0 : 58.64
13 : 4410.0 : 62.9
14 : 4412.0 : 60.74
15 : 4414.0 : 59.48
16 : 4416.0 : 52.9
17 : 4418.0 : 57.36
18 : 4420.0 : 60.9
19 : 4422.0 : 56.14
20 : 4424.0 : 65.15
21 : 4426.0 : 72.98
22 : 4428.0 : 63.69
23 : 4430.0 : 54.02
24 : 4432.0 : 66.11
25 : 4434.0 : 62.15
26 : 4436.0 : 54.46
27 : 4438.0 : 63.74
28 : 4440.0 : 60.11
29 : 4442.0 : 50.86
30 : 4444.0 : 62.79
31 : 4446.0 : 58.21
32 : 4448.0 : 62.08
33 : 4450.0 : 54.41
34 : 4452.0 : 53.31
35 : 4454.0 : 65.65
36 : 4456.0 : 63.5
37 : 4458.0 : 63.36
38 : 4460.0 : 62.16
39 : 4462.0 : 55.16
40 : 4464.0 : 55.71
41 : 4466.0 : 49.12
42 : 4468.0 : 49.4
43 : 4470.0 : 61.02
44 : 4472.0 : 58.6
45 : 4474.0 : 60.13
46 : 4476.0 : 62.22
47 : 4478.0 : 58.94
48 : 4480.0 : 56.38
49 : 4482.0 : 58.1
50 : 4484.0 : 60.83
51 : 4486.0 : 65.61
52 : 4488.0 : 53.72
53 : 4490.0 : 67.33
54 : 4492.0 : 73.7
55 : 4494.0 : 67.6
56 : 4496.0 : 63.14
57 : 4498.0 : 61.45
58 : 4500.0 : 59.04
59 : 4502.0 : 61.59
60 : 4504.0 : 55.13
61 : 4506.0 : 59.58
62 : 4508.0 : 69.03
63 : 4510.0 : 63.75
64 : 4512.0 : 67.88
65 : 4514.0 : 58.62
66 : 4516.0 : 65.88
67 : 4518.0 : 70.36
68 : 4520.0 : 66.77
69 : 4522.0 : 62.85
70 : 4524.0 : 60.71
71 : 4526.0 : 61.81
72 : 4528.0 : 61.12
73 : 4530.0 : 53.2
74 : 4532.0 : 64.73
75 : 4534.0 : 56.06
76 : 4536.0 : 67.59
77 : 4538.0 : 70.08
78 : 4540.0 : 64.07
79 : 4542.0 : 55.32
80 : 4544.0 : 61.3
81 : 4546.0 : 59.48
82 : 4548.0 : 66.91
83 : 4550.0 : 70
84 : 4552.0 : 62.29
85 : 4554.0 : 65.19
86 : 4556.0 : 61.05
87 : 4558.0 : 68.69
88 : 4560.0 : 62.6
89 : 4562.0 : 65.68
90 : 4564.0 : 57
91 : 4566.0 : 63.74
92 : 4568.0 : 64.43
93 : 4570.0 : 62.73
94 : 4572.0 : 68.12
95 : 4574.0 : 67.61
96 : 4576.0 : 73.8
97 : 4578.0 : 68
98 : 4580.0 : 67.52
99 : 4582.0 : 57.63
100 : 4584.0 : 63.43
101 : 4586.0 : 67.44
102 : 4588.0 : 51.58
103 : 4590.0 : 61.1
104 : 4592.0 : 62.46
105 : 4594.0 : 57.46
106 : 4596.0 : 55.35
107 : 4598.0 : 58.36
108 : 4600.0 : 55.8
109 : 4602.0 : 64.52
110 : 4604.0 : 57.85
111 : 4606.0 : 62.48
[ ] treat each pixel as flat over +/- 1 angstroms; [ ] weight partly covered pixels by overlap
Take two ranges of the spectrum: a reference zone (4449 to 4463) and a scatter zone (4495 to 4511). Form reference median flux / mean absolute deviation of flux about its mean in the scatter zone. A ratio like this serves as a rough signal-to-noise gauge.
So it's 22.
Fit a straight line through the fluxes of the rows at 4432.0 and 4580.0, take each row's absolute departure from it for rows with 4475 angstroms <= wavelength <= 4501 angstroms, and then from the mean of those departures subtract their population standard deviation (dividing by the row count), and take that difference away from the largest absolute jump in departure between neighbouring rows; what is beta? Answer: 10.0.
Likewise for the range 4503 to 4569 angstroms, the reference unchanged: 10.3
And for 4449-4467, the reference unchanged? 9.4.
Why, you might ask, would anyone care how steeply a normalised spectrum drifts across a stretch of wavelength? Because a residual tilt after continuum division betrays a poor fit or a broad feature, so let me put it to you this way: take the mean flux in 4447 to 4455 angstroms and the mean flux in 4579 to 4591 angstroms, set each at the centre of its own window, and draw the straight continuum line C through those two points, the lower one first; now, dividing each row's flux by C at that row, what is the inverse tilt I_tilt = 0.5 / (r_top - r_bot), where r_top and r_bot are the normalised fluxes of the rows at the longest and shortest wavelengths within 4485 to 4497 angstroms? -11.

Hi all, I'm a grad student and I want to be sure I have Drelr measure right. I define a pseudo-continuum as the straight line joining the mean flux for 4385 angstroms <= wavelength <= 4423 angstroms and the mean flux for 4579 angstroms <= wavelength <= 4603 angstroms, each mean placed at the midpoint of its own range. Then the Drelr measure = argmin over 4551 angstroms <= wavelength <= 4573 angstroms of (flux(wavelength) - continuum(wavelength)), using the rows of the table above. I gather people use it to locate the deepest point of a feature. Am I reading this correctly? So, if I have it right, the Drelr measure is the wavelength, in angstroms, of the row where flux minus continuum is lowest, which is 4564.0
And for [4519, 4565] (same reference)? 4530.0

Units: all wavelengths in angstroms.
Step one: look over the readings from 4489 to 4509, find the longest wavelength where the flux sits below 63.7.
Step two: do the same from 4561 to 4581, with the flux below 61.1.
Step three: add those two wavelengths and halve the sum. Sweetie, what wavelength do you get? 4535 angstroms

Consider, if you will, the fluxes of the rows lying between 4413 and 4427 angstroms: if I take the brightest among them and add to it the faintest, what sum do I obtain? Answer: 126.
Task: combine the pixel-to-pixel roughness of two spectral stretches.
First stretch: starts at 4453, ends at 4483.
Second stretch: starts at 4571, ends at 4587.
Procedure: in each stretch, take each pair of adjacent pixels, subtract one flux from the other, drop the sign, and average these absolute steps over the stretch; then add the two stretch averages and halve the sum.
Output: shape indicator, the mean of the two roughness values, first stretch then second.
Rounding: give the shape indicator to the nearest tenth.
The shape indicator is 3.9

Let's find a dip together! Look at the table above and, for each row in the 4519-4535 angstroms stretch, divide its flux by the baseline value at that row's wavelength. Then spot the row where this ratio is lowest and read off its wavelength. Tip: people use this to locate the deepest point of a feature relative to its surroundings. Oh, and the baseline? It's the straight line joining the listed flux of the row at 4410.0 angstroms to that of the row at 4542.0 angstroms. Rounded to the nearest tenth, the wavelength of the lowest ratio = 4530.0 angstroms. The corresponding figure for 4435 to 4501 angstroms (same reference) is 4466.0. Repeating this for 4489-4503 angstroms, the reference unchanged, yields 4500.0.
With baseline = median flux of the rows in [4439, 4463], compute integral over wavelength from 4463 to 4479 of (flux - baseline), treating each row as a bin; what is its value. -67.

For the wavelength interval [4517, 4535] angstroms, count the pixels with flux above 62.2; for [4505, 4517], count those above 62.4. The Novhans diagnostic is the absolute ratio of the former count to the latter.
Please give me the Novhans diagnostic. 1.0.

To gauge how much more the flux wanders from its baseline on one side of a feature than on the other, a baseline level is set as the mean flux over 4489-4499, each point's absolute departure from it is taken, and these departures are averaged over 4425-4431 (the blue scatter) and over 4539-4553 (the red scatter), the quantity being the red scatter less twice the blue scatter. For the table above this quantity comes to -10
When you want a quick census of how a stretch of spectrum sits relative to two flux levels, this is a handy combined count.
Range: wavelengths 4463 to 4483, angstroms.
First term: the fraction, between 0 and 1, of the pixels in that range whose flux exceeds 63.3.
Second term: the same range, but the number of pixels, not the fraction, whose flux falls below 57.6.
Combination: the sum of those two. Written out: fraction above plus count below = 4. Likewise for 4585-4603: 4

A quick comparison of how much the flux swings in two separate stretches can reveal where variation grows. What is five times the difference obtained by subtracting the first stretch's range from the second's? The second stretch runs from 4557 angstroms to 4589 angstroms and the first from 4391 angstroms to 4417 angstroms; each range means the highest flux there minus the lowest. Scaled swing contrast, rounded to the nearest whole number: 11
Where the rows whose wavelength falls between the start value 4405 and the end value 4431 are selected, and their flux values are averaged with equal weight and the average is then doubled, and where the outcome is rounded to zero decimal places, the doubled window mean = 121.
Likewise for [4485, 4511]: 126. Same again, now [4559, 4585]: 130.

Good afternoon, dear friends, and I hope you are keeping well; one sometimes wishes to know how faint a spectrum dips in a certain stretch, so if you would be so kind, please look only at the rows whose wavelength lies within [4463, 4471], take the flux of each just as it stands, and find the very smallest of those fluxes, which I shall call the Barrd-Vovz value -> 49.12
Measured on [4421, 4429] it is 56.14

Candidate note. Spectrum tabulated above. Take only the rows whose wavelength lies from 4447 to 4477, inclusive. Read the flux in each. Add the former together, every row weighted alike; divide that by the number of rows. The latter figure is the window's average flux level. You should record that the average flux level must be 58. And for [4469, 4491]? 60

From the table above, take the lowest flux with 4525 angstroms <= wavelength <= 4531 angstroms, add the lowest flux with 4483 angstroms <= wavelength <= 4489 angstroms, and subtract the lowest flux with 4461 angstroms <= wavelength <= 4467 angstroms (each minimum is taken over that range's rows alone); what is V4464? 57.8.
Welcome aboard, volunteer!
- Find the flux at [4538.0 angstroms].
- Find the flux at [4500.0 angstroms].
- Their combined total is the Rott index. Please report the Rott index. 129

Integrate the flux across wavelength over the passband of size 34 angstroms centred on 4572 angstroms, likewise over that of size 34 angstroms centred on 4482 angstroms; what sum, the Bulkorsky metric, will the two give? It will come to 4237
